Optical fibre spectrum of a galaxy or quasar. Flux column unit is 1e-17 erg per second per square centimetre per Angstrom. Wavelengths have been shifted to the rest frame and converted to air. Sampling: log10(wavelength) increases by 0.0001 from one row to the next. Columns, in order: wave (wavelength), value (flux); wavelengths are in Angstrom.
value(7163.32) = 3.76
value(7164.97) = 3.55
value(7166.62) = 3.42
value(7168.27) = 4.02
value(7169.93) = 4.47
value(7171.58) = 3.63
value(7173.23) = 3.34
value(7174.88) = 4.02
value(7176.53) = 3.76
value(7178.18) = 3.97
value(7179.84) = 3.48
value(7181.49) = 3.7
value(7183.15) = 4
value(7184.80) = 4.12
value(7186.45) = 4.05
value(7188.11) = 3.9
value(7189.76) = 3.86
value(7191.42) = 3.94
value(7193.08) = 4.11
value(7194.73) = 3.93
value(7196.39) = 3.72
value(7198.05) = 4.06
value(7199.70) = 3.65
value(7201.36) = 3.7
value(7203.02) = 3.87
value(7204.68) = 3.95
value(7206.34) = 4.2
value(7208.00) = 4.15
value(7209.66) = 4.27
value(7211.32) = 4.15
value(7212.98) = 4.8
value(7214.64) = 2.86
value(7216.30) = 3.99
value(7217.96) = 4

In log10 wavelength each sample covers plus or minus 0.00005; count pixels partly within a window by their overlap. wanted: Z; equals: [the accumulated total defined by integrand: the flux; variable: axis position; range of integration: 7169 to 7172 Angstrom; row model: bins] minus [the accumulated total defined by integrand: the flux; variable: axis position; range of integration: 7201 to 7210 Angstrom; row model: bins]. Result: -24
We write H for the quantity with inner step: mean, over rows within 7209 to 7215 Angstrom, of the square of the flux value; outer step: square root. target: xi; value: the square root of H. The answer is 2.02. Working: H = 4.08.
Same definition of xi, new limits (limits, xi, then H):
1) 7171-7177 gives 1.92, 3.70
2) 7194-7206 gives 1.96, 3.84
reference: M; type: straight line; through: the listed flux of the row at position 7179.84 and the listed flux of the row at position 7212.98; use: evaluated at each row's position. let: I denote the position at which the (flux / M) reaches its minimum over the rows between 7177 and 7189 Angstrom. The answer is 7179.84 Angstrom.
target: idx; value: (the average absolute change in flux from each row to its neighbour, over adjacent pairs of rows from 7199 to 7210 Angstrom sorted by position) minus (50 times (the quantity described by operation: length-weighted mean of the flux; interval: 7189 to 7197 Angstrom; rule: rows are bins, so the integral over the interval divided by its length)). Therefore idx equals -196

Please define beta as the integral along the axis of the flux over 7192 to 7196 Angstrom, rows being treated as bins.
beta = 15.9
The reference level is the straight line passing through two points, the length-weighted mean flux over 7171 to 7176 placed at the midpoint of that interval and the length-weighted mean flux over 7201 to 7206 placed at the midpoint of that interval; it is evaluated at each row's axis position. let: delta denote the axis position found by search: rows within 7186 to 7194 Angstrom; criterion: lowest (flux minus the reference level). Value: 7189.76 Angstrom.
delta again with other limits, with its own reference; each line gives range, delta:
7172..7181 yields 7173.23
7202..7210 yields 7203.02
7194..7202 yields 7199.70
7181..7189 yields 7181.49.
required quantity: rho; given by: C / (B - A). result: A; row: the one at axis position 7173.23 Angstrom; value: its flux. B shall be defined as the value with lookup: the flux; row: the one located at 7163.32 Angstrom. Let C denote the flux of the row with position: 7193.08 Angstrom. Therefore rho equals 10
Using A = 3.34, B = 3.76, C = 4.11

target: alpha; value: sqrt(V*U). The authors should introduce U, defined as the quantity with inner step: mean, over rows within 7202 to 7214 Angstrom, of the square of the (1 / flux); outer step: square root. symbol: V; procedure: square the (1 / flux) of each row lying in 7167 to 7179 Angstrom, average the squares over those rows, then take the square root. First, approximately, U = 0.240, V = 0.260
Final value 0.250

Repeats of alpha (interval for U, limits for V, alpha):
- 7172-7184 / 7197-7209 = 0.261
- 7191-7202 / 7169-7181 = 0.262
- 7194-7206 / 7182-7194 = 0.256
